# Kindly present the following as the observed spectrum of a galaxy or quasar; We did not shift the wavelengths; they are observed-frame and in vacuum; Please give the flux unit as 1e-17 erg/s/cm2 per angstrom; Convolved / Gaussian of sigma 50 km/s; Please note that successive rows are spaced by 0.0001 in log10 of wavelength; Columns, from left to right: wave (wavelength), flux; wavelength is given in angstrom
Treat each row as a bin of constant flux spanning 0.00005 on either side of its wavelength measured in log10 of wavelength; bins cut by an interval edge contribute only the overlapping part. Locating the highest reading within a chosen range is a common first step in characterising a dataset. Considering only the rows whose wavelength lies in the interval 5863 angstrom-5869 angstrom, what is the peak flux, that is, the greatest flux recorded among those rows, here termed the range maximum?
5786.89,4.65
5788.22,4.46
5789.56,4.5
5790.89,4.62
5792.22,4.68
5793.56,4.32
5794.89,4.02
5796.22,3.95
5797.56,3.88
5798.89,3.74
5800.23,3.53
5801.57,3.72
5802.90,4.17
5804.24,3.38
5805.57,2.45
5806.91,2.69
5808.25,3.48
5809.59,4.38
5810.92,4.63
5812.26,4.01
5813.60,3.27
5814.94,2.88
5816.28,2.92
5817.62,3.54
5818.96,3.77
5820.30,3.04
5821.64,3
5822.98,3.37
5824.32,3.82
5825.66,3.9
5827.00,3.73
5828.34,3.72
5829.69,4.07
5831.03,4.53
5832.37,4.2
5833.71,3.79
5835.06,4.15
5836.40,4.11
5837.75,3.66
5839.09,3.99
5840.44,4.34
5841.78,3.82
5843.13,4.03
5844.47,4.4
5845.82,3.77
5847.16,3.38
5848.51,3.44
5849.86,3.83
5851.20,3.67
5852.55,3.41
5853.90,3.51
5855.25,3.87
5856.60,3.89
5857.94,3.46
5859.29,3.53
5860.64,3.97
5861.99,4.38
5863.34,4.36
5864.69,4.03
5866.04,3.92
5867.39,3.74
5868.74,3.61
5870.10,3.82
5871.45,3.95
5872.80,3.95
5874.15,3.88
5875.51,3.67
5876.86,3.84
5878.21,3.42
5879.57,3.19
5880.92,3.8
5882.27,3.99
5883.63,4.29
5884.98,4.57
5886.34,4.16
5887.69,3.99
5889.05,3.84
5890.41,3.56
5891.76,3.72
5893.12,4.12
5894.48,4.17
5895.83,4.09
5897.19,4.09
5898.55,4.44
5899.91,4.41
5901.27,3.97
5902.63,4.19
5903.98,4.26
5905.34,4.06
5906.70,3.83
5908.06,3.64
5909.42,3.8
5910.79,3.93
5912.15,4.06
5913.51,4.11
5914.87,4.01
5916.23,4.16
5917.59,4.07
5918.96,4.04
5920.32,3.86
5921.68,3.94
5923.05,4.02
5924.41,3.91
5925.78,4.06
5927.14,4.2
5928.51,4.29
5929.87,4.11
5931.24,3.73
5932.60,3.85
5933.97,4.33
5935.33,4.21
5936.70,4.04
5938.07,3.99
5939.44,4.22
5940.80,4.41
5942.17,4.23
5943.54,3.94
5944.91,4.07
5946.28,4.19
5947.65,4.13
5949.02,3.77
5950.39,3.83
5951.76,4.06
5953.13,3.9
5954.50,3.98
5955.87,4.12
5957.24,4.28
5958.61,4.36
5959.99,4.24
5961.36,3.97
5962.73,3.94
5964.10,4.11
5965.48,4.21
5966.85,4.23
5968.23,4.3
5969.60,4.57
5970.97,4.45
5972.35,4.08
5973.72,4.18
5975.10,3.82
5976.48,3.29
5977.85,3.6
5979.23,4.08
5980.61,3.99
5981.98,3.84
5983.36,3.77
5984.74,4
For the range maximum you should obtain 4.36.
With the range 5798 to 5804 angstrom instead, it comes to 4.17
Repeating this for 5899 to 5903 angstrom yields 4.41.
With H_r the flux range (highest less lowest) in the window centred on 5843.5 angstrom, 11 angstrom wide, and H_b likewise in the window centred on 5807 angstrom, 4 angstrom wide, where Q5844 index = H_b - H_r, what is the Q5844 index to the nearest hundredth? 0.01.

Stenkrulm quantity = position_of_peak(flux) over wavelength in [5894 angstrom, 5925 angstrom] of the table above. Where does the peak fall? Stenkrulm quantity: 5898.55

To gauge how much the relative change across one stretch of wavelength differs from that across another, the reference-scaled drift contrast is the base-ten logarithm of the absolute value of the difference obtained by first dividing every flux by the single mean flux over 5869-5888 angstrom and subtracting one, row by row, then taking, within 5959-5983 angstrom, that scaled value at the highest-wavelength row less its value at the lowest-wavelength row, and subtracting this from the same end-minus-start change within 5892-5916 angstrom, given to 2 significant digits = -1.1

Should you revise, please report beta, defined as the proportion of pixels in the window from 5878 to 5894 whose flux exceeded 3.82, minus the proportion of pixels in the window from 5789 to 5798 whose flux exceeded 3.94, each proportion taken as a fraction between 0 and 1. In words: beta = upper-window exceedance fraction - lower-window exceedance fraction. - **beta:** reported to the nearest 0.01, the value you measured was -0.27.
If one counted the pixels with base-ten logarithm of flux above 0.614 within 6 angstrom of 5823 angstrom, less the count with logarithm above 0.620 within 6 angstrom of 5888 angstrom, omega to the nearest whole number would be -2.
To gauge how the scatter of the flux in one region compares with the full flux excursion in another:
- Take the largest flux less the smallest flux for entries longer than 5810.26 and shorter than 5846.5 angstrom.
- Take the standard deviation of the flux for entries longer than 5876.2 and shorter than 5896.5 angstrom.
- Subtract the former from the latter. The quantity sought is -1.4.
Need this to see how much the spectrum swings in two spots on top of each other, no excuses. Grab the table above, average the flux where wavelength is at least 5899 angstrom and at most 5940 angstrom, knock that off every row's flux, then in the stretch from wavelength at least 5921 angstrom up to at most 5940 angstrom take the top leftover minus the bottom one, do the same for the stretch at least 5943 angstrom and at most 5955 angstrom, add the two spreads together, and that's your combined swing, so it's 1.02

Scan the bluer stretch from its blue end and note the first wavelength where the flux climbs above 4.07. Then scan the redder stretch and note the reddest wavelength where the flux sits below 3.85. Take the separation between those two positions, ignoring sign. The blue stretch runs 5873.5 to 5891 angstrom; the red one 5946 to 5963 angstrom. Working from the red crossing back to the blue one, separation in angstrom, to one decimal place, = 66.8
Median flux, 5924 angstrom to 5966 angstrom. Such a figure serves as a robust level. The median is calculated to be 4.11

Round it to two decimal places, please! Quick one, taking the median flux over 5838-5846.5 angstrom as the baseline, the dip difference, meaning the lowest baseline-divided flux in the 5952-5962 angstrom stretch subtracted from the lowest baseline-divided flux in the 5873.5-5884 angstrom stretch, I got -0.18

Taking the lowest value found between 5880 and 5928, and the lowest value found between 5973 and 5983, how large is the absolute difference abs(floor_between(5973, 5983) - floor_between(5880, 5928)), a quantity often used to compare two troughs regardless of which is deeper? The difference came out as 0.3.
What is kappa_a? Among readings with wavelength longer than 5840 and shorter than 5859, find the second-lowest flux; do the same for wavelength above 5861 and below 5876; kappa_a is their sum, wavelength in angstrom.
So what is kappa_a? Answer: 7.1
